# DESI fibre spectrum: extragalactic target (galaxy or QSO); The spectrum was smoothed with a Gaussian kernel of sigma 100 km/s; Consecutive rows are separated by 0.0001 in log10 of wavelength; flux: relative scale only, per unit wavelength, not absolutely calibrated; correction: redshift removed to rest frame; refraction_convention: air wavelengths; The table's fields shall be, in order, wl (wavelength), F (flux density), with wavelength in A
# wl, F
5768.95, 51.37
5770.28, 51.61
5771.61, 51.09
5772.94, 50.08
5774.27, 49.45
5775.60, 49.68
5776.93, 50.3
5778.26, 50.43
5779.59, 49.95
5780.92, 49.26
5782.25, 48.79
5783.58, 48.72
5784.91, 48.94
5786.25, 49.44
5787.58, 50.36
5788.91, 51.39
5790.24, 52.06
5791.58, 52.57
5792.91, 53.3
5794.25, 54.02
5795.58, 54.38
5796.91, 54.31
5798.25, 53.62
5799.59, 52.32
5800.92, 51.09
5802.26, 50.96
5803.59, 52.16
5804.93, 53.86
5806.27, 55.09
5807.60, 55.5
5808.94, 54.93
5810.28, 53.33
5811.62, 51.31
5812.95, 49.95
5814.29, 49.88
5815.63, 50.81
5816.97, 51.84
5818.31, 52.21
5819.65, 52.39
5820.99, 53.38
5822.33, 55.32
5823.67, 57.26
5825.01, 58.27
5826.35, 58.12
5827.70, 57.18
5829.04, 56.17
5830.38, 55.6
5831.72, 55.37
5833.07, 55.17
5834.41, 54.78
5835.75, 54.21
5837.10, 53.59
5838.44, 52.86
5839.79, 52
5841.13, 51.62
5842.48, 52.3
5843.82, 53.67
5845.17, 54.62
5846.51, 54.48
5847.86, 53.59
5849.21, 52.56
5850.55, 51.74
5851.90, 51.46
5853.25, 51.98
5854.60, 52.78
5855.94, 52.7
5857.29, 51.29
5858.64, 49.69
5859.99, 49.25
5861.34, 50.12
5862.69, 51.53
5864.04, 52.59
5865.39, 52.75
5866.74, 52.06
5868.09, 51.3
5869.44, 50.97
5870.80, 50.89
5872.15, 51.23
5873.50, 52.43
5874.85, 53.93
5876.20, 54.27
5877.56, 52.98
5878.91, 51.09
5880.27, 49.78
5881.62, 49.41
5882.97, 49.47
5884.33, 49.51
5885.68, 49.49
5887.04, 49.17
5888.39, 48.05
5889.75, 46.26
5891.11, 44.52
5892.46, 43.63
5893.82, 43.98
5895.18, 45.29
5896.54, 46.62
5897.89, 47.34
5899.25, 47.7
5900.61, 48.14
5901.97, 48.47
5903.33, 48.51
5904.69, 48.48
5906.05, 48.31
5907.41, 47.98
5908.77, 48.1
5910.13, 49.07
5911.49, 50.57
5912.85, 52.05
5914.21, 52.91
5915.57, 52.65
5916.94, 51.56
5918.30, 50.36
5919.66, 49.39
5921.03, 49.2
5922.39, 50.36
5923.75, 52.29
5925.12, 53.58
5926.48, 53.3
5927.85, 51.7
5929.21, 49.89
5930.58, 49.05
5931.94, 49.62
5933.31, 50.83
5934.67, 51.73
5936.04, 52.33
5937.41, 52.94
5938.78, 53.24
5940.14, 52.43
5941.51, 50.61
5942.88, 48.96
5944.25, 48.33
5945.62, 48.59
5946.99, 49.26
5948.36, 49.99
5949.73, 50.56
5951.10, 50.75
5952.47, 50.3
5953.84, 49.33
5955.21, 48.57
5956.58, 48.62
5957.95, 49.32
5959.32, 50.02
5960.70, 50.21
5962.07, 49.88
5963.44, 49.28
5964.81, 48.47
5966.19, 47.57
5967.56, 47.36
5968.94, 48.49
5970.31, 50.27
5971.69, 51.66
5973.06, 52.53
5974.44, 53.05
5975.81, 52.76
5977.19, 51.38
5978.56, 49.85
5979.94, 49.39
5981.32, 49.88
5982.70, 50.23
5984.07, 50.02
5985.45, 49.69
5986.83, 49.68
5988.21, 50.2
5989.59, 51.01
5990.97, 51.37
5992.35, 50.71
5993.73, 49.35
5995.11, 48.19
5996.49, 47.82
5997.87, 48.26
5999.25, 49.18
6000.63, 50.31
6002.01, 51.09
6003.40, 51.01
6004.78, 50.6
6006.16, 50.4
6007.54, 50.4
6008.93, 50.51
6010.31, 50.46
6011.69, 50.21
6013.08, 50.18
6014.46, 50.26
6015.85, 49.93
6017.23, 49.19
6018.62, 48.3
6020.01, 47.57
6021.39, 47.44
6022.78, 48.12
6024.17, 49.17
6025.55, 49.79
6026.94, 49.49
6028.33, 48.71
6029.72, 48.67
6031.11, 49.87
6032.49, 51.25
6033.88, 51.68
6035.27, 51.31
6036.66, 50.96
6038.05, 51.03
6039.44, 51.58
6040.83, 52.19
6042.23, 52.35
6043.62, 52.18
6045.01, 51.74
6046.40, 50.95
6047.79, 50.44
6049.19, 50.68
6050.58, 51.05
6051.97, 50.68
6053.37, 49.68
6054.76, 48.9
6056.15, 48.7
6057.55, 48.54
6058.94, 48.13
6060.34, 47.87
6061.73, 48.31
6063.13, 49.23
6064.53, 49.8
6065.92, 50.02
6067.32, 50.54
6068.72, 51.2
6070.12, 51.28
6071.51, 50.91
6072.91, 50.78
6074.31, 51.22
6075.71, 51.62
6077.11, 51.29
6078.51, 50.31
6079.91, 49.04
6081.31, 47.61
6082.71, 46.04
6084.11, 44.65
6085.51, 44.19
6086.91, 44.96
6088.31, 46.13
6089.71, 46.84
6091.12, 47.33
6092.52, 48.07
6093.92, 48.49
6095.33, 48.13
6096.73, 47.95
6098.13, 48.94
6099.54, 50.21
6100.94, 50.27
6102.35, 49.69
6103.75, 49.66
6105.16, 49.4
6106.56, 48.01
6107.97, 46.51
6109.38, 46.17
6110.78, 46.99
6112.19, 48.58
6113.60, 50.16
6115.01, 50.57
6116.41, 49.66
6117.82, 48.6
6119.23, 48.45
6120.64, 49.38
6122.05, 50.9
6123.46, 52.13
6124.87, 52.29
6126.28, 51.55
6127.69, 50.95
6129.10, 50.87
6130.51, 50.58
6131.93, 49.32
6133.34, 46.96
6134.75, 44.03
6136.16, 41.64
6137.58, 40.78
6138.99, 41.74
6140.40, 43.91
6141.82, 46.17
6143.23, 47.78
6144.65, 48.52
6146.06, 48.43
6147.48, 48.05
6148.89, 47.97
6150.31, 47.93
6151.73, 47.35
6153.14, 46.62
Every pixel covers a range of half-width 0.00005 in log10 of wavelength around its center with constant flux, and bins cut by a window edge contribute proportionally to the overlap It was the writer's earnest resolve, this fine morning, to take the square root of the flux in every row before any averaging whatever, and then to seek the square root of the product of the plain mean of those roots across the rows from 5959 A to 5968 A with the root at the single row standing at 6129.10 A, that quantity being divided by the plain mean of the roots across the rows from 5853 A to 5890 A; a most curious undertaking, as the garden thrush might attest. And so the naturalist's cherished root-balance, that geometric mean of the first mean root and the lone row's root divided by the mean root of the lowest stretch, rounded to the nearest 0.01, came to 0.99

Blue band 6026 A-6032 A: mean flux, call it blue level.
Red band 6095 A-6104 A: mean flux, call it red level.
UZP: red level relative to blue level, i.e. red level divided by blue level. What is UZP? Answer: 1.00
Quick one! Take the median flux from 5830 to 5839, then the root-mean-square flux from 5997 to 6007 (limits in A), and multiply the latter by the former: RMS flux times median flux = 2746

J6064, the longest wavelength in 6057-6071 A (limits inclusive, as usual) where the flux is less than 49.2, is 6061.73 A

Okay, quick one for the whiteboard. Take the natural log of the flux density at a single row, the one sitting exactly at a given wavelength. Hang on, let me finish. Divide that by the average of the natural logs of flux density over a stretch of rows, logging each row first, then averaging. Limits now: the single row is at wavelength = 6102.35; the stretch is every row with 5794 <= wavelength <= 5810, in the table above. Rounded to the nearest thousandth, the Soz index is 0.981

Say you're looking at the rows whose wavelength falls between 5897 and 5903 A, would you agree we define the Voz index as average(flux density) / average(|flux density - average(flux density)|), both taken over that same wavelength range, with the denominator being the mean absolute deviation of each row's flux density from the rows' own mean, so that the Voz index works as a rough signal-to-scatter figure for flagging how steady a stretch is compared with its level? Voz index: 122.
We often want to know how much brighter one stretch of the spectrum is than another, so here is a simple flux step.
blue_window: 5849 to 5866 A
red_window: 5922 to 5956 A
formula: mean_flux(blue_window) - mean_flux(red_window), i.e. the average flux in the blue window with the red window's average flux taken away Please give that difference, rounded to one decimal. 0.8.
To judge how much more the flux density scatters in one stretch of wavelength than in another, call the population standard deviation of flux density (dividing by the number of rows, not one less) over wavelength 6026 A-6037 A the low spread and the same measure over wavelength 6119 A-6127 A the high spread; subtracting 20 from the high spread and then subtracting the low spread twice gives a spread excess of -20.8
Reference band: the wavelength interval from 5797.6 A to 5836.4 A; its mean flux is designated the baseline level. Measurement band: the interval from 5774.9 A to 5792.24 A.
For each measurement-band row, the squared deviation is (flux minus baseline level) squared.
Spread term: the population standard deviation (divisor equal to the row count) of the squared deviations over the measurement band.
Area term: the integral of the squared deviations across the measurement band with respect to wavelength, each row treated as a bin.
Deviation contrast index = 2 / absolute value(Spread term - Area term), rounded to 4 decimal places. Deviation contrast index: 0.0078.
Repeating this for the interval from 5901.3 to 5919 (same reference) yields 0.0063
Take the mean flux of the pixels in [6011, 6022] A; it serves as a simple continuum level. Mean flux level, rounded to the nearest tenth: 49.1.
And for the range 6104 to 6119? 48.5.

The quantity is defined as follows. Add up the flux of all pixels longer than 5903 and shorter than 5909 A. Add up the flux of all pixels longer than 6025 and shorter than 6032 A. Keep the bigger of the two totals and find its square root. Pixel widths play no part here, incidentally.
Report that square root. 15.7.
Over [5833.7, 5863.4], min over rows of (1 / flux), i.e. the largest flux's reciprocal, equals 0.0183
